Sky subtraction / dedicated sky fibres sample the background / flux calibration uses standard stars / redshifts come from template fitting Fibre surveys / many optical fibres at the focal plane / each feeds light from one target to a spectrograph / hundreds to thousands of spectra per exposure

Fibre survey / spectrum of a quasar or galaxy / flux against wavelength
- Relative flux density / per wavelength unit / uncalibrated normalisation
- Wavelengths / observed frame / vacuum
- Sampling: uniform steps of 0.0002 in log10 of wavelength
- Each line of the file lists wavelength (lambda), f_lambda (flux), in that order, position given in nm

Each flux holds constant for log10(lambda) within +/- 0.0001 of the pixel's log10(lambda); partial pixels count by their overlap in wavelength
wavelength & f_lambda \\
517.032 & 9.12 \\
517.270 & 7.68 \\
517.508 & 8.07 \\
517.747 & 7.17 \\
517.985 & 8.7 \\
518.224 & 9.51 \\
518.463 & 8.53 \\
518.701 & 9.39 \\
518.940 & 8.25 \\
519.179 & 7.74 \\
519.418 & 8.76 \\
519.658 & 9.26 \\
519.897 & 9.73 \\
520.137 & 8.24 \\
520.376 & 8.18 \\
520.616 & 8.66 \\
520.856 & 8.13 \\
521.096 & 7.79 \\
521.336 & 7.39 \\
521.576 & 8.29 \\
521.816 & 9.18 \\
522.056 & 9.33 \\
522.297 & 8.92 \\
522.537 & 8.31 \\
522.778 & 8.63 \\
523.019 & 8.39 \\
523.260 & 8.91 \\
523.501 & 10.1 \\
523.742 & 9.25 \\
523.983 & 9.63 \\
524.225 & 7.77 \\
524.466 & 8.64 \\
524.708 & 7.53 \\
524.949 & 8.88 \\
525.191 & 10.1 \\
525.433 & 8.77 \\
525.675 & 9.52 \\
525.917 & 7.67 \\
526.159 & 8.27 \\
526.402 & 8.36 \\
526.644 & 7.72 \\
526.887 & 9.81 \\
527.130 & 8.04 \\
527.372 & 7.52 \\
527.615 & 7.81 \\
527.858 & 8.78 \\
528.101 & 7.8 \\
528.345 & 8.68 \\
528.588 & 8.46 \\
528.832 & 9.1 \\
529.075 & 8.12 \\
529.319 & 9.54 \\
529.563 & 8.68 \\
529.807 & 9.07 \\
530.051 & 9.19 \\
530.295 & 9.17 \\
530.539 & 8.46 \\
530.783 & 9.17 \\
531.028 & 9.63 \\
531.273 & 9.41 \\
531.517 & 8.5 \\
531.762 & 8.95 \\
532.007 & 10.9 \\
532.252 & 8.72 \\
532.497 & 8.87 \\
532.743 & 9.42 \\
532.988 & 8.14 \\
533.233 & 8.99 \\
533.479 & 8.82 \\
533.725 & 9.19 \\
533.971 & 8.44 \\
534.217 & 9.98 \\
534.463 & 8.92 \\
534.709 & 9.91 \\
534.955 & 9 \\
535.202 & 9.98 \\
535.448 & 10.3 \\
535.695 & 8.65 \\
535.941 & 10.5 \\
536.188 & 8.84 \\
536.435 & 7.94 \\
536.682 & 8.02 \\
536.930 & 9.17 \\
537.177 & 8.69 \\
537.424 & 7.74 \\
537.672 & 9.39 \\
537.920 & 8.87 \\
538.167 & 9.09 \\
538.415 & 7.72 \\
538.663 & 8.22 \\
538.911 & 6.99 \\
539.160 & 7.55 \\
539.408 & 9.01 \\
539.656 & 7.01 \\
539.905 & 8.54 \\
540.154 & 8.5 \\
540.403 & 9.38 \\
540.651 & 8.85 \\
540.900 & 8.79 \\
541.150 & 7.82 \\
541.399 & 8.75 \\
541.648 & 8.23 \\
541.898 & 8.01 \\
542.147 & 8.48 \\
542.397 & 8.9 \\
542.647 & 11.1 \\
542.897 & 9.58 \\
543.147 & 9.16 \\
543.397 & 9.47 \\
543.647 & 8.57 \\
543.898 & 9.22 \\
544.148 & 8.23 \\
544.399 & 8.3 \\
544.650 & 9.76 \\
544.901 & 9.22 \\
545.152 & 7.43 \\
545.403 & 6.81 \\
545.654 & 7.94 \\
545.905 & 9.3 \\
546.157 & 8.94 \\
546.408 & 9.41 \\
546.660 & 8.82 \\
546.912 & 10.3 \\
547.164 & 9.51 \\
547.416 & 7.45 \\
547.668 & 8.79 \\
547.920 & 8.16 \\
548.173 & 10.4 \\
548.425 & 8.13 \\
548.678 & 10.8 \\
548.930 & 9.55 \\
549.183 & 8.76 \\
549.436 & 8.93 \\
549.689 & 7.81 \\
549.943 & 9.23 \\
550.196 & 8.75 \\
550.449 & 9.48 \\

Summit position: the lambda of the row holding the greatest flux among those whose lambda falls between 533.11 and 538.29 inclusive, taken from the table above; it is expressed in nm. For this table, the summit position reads 535.941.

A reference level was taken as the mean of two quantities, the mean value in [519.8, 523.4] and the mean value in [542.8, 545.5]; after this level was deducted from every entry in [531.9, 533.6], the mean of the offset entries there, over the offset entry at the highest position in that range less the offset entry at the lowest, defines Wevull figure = -0.2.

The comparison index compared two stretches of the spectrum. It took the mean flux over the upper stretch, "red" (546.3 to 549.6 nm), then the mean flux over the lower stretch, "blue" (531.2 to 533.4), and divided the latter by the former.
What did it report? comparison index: 0.99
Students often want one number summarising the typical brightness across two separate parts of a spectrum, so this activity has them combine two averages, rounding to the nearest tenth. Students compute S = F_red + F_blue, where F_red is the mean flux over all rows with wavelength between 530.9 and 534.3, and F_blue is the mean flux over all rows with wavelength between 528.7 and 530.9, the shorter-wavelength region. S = 18.1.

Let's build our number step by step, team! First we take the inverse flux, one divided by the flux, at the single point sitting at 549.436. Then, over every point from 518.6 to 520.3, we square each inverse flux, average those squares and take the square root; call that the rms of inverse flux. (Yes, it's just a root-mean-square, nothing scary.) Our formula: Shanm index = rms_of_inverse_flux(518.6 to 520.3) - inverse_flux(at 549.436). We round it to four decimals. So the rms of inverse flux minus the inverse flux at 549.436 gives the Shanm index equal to 0.0031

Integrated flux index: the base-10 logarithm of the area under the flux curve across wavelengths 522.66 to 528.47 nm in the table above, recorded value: 1.70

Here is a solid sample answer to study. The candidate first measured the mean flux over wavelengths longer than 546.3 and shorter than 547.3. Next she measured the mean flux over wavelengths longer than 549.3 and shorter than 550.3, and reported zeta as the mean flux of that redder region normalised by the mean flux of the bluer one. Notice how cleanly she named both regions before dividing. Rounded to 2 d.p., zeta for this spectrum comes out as 0.91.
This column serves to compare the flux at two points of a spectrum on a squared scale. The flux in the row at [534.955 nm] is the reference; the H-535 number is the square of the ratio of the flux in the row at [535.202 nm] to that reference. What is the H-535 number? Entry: 1.23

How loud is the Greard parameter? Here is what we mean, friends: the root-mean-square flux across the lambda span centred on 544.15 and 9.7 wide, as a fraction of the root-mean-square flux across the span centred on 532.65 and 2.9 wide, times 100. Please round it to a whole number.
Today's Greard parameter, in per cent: 98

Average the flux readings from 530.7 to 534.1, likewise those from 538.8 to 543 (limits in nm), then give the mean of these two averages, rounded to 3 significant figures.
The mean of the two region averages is 8.82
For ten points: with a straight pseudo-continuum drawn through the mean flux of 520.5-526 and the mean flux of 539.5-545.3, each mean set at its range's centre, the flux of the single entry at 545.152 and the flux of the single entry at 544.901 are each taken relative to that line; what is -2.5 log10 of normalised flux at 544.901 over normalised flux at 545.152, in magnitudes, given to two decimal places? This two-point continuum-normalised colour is -0.23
